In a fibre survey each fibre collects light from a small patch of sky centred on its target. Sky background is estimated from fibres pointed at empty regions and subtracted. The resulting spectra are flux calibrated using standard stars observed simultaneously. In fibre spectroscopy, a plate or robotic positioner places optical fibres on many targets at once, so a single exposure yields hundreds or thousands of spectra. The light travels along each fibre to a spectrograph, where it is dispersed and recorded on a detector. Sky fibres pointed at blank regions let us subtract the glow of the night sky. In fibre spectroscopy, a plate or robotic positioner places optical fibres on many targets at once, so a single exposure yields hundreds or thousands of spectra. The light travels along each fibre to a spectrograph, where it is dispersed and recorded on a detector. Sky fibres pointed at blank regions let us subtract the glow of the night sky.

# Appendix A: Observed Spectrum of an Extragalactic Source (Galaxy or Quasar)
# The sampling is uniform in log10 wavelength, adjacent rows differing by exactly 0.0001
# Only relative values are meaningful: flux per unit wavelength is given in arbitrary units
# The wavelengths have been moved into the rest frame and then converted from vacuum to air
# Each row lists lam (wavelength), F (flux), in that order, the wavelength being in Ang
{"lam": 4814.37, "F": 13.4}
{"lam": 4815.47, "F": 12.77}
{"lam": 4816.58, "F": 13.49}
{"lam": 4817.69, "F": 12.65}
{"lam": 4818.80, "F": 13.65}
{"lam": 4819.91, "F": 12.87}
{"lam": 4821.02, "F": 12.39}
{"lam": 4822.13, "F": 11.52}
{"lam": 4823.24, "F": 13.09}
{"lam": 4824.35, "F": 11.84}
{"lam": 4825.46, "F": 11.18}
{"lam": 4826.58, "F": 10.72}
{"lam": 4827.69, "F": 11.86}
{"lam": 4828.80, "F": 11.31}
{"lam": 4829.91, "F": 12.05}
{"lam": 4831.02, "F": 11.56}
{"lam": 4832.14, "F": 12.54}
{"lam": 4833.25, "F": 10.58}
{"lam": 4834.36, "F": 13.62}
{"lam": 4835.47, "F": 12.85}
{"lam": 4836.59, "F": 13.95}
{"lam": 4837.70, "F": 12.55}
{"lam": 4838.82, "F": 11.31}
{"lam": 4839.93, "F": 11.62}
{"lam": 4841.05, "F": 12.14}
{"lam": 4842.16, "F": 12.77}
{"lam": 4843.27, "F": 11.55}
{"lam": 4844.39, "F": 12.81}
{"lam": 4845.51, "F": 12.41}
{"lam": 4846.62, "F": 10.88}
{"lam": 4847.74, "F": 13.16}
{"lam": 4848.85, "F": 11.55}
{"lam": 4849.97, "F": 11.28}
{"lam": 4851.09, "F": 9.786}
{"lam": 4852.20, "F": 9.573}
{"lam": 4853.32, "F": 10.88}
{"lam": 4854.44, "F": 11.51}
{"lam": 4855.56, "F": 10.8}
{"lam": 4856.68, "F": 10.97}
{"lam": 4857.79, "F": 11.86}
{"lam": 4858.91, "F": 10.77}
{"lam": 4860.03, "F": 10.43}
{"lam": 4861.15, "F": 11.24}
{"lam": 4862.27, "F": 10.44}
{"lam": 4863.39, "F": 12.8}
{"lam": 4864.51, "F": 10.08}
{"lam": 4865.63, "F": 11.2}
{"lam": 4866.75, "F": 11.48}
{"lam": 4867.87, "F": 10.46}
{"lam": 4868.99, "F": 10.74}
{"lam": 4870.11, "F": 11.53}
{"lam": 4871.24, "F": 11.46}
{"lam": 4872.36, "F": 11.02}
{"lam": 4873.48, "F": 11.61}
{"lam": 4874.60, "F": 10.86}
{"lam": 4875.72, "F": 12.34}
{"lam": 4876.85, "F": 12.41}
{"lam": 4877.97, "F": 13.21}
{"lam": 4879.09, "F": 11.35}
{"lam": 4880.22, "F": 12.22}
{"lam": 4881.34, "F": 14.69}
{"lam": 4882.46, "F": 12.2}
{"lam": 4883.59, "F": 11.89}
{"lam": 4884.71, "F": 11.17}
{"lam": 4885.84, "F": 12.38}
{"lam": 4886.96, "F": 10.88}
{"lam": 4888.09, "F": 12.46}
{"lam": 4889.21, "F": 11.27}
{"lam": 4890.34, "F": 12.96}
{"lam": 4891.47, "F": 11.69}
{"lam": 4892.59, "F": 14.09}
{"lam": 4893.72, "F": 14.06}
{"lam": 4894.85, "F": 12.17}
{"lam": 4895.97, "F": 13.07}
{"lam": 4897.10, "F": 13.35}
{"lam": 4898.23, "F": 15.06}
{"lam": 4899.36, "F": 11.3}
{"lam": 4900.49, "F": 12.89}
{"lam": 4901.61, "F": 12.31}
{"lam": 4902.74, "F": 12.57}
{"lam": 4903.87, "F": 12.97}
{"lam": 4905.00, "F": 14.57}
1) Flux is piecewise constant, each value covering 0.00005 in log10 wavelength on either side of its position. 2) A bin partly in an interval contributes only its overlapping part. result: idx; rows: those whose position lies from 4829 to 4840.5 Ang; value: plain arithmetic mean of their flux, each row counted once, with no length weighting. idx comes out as 12.26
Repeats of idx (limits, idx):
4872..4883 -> 12.19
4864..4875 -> 11.04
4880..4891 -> 12.21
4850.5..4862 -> 10.78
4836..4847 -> 12.20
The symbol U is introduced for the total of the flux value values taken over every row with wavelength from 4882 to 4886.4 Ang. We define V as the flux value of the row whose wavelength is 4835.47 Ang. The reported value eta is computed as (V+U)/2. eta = 30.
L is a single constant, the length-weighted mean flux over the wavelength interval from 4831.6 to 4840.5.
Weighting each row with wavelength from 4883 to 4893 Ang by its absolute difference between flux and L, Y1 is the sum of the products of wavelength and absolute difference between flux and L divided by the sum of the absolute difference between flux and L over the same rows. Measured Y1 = 4888.7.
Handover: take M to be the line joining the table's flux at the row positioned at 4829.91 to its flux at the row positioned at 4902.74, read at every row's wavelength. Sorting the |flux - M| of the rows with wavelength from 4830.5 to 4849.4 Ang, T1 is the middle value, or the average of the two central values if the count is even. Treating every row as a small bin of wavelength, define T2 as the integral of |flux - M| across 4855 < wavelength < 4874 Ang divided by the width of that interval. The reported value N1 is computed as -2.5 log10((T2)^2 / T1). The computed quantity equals -0.97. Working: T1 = 0.64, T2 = 1.25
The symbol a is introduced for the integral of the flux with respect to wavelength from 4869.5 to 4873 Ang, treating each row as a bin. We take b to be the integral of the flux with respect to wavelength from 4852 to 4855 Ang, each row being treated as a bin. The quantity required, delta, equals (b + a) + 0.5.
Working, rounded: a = 39.6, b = 32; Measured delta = 72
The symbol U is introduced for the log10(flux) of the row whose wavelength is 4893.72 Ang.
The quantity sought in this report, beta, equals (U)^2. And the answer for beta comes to 1.32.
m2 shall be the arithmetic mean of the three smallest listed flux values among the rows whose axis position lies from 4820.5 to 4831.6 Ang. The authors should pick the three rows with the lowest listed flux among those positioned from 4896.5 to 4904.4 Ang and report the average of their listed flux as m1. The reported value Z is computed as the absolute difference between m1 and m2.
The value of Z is 1.0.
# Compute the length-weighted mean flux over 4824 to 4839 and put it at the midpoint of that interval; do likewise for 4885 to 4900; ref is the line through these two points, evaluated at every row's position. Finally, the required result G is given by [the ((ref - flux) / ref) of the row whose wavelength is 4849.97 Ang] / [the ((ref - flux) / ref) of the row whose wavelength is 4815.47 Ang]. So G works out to -1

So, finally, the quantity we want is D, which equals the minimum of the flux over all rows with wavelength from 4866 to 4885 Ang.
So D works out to 10.46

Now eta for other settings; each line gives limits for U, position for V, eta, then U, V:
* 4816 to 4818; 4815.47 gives 19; 26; 12.77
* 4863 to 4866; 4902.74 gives 23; 34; 12.57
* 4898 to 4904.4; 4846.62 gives 44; 77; 10.88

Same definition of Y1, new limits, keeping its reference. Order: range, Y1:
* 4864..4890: 4874.8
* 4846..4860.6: 4853.5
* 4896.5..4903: 4898.7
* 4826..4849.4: 4836.9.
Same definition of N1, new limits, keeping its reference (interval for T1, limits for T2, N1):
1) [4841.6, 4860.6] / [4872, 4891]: 0.52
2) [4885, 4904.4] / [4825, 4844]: -0.01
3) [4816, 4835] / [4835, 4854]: -0.30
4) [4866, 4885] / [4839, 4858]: -0.17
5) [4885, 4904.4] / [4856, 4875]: -1.14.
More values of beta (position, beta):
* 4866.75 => 1.12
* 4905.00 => 1.35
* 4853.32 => 1.07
